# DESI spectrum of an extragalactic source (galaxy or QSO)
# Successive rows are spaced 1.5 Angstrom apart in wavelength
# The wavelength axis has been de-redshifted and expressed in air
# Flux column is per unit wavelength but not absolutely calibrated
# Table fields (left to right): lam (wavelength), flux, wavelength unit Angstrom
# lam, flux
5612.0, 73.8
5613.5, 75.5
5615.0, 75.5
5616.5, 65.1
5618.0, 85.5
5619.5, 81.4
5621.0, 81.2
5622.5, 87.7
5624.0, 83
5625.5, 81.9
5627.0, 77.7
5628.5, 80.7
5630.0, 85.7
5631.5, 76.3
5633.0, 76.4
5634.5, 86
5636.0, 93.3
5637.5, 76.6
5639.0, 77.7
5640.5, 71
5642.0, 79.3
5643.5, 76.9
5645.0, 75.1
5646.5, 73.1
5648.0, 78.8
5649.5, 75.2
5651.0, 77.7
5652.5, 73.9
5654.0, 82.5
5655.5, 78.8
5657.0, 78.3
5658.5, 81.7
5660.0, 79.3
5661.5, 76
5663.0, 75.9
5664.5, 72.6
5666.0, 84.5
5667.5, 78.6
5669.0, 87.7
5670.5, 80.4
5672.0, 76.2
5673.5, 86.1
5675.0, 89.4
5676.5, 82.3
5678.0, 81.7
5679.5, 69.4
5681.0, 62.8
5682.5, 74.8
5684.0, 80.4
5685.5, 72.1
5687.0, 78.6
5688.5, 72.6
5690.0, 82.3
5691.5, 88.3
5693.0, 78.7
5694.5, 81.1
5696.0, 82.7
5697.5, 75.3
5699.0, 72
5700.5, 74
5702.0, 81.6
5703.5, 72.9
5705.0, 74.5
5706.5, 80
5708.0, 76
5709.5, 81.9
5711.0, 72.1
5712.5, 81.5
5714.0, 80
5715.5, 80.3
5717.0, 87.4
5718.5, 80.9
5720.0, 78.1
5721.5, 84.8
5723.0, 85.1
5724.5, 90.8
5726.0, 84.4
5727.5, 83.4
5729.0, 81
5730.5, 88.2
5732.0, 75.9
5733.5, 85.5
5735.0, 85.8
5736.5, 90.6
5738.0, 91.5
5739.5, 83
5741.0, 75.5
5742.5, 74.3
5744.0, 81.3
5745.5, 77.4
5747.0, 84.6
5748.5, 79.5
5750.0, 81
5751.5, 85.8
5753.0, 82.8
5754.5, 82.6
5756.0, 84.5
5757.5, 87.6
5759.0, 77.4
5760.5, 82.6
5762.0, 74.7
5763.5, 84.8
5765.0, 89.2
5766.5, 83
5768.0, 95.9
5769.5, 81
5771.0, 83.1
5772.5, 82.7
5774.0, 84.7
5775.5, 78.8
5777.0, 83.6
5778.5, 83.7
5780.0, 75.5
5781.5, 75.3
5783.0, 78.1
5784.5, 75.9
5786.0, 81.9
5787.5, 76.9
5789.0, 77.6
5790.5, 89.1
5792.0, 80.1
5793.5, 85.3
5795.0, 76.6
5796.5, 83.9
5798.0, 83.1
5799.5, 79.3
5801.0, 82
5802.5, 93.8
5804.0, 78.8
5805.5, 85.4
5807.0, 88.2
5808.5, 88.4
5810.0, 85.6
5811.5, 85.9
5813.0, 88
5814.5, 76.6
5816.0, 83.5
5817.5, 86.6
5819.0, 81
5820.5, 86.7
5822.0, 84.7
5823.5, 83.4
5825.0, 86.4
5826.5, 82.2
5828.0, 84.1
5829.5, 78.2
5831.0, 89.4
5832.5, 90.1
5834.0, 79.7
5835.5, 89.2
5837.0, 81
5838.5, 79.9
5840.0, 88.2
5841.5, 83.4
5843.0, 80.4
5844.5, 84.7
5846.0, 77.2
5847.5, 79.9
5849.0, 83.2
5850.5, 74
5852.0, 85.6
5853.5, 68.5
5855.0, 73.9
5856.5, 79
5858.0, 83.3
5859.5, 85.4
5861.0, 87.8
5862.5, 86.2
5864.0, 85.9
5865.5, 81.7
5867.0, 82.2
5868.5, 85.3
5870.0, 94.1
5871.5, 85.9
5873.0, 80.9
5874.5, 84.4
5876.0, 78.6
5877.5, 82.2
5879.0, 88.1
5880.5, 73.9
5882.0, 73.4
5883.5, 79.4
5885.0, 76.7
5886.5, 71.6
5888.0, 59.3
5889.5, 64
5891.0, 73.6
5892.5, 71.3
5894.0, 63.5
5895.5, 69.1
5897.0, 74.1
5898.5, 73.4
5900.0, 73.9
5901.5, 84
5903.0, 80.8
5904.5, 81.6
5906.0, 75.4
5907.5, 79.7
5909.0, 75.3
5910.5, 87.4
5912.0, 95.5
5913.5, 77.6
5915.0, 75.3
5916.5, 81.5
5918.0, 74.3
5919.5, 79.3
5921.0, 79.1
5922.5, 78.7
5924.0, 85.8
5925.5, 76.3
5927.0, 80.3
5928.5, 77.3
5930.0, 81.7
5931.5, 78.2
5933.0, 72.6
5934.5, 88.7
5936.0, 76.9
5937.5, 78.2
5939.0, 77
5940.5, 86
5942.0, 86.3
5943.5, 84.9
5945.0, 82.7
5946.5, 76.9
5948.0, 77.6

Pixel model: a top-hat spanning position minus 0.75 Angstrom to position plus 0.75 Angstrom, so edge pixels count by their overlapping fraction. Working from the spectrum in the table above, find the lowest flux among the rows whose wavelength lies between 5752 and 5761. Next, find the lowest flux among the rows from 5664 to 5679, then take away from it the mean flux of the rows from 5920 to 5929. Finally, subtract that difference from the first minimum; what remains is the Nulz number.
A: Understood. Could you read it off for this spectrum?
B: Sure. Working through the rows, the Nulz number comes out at 84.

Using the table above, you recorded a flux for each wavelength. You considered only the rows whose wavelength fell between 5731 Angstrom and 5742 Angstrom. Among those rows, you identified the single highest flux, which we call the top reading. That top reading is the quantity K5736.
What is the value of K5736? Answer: 91.5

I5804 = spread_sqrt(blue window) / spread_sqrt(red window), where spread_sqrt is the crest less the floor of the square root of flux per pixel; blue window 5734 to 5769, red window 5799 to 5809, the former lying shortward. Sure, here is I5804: 1.5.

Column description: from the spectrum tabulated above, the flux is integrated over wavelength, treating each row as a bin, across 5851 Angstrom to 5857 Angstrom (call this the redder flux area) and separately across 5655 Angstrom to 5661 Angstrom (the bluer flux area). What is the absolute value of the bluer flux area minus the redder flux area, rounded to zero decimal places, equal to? 17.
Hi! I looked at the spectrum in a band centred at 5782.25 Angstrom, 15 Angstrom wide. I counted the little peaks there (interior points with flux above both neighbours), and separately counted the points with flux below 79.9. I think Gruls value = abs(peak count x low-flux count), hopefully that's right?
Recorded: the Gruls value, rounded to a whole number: 21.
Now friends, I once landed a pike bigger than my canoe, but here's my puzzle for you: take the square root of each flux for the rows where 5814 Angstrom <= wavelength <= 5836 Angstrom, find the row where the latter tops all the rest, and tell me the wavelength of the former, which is 5832.5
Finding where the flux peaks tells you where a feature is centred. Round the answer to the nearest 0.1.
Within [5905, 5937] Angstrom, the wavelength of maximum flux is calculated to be 5912.0 Angstrom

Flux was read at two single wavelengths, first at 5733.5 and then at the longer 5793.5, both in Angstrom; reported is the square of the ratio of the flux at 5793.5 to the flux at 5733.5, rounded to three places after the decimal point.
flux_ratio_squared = 0.995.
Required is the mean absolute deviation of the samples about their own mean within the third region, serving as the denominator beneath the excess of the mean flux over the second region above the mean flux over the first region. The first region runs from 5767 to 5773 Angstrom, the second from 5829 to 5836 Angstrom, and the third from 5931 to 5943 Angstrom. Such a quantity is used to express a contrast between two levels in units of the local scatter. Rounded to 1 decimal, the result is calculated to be -0.1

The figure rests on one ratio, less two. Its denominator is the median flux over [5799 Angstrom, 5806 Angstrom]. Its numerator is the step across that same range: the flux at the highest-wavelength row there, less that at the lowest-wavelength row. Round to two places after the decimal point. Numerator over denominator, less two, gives -1.93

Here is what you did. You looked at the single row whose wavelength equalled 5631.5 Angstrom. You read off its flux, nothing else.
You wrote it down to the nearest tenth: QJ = 76.3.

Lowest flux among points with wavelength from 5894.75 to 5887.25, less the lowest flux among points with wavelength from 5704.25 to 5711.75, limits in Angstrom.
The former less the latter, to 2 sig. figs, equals -13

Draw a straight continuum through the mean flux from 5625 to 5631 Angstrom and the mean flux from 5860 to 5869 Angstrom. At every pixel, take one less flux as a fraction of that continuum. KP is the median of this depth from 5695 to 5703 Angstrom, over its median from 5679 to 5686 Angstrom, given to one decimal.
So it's 0.7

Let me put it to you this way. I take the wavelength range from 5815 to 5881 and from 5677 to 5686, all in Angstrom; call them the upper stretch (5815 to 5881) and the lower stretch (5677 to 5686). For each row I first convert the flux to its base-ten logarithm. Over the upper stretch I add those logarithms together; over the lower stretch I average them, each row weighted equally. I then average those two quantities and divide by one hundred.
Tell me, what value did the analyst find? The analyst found 0.43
